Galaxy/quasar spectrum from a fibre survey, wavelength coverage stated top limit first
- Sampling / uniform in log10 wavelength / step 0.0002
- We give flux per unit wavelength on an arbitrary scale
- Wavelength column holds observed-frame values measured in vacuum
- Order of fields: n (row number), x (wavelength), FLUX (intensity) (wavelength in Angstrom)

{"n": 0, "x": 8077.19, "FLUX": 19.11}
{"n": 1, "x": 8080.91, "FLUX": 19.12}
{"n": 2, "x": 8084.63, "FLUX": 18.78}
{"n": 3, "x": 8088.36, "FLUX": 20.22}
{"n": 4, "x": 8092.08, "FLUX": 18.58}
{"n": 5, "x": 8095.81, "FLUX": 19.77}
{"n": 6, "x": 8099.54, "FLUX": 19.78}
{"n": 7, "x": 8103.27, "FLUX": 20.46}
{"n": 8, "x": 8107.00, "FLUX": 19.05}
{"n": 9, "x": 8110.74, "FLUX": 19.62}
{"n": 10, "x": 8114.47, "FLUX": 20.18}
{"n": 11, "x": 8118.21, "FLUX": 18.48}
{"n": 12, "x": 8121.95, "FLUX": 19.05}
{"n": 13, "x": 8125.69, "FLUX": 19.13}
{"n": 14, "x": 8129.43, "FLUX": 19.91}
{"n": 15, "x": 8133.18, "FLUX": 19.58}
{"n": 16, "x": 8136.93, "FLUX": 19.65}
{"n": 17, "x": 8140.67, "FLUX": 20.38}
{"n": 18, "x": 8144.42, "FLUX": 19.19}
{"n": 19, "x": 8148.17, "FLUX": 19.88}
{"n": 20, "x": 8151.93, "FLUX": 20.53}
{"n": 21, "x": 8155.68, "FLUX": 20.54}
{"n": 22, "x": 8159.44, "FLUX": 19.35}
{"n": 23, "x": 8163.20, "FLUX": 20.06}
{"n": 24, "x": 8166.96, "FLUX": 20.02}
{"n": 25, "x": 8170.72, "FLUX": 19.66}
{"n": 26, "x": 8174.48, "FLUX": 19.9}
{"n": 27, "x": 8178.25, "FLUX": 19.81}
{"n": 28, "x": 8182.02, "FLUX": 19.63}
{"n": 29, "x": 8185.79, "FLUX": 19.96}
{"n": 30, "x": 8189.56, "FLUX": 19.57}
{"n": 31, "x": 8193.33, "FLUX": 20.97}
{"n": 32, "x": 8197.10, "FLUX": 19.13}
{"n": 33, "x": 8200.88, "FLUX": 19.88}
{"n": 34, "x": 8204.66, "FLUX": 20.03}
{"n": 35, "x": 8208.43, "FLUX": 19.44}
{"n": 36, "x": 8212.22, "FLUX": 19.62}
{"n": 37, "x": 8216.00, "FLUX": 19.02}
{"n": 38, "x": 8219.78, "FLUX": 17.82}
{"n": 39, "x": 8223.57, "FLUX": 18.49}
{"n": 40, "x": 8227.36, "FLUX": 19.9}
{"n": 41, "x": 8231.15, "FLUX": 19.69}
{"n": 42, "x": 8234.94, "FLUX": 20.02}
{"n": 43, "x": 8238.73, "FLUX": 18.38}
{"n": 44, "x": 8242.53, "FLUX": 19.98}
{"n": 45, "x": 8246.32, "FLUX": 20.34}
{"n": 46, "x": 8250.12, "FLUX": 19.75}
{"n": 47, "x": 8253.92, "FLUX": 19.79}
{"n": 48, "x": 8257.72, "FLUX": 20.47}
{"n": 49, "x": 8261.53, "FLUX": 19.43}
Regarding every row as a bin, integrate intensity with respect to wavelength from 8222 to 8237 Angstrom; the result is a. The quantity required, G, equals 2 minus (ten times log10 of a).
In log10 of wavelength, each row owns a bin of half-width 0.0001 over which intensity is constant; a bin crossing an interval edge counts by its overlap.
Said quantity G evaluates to -22.7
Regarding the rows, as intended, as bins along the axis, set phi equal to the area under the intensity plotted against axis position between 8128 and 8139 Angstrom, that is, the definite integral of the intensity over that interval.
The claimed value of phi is 216.9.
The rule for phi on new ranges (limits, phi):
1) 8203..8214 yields 216.6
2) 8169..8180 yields 217.7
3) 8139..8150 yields 217.9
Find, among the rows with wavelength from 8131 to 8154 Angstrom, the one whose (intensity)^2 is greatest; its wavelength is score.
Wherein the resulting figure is 8151.93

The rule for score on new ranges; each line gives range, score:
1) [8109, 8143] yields 8140.67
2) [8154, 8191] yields 8155.68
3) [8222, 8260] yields 8257.72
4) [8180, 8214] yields 8193.33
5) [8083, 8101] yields 8088.36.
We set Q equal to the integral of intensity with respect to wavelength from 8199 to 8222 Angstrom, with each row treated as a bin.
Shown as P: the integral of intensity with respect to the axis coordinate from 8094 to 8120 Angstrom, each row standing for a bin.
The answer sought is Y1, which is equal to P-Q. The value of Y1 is 67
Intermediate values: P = 510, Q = 444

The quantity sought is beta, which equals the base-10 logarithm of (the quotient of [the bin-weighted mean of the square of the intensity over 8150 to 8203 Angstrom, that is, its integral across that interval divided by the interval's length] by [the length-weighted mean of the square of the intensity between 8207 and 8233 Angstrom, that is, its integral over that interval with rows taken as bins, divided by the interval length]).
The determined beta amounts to 0.035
